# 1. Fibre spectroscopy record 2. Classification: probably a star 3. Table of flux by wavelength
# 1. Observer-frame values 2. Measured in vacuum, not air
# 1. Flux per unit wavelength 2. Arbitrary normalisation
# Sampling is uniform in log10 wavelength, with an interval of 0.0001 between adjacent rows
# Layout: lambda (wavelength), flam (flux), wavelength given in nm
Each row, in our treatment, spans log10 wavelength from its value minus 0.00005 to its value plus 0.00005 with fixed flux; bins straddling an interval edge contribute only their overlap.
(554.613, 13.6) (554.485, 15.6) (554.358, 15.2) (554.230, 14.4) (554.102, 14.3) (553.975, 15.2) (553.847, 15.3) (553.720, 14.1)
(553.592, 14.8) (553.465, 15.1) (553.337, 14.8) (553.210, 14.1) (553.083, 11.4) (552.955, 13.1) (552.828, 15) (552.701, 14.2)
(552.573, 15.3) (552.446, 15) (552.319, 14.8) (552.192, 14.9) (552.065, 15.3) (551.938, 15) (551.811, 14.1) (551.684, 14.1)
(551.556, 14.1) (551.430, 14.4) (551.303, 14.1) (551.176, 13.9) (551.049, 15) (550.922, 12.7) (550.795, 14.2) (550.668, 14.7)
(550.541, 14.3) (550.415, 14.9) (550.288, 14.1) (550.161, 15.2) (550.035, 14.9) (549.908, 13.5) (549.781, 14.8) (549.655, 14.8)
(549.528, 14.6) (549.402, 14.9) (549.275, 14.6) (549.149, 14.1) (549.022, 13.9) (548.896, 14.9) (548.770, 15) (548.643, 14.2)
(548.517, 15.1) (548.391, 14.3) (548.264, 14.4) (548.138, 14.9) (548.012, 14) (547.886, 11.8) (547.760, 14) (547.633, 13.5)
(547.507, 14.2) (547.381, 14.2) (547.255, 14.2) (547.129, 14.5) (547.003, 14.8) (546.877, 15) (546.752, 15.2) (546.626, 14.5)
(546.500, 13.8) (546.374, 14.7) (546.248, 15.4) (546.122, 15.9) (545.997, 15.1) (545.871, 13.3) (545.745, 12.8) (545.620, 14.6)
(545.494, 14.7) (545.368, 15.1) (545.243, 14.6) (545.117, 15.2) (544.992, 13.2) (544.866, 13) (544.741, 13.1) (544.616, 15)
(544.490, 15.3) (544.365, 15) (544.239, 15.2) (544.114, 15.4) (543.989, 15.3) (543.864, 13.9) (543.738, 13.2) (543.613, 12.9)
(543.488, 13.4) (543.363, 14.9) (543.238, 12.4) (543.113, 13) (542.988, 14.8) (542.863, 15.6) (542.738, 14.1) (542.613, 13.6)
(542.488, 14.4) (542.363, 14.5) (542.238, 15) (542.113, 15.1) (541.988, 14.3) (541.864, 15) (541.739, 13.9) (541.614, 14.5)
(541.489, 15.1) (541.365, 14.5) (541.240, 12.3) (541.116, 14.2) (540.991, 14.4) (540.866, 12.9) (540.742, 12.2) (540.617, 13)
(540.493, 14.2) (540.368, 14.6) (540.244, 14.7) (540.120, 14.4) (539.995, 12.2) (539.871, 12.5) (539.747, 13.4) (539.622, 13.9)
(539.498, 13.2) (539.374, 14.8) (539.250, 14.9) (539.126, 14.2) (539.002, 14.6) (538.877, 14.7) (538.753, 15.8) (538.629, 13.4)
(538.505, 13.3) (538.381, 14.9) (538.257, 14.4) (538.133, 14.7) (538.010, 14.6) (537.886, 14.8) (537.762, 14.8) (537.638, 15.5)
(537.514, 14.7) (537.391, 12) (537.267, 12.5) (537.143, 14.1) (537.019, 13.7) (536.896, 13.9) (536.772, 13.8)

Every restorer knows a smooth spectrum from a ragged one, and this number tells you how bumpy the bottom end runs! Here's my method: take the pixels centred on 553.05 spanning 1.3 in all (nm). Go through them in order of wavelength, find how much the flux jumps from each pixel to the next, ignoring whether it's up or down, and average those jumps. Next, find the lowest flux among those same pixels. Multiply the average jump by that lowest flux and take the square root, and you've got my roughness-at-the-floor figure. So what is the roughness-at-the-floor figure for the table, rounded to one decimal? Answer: 3.5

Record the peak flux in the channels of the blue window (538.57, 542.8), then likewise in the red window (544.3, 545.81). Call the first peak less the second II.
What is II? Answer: 0.5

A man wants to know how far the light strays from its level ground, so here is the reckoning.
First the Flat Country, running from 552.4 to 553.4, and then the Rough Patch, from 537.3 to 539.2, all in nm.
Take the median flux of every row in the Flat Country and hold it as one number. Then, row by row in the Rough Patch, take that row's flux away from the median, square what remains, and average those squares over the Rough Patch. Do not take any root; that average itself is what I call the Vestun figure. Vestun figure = 0.81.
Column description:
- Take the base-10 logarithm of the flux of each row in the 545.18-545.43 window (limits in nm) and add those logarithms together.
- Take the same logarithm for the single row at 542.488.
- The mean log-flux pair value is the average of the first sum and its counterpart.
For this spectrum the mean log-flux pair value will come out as 1.75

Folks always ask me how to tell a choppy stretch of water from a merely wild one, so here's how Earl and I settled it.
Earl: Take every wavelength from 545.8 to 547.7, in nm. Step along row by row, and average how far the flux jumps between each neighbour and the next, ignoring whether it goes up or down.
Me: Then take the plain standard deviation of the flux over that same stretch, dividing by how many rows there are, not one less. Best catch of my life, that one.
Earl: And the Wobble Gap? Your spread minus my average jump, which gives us 0.13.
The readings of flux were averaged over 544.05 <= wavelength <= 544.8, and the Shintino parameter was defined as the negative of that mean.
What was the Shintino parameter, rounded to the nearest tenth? -14.8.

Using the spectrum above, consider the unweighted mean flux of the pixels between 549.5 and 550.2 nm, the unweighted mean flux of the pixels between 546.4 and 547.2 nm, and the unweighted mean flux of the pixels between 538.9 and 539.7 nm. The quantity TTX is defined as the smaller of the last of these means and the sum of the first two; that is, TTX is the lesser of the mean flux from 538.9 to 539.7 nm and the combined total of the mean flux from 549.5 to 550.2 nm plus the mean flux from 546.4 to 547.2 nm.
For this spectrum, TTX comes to 14.3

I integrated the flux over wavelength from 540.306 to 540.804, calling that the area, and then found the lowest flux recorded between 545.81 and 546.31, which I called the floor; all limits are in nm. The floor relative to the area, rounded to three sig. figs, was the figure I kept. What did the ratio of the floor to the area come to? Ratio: 1.98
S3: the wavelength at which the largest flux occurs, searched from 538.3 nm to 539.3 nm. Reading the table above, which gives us 538.753 nm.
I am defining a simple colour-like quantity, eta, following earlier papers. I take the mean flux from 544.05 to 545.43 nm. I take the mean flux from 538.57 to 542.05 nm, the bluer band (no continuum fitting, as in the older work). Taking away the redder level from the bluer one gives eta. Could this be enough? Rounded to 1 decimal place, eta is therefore -0.6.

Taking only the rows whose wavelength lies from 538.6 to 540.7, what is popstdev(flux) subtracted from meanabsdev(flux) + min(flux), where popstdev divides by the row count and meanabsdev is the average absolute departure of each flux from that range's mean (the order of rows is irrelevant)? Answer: 12.1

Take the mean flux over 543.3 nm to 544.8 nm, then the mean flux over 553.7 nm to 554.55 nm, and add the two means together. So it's 29.3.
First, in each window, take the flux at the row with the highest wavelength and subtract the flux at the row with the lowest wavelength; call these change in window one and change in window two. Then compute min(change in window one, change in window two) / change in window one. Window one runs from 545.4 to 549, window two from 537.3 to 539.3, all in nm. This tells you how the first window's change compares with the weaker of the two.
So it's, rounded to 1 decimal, 1.0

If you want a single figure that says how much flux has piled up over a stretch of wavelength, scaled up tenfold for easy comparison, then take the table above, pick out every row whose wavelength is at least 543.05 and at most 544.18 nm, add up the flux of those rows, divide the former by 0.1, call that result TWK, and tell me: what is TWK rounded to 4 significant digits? 1244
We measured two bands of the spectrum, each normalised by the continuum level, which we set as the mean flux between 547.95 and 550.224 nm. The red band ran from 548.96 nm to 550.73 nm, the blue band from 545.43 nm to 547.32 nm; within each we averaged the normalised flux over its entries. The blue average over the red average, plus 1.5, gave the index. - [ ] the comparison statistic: 2.50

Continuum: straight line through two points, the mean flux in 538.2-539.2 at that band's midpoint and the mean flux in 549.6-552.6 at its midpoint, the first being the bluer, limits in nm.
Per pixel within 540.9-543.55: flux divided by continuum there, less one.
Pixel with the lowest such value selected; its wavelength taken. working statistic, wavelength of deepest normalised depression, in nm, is 541.240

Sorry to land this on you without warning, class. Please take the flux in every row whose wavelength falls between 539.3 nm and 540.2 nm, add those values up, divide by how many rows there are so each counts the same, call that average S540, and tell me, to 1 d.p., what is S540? 13.5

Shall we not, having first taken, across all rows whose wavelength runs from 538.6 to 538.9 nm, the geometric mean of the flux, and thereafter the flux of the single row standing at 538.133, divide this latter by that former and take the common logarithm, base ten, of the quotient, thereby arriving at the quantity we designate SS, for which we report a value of 0.00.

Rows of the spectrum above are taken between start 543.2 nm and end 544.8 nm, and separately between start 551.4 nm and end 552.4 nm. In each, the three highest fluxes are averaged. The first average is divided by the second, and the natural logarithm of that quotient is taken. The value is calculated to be 0.018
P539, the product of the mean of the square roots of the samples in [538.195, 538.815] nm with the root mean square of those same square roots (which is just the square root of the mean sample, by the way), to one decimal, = 14.4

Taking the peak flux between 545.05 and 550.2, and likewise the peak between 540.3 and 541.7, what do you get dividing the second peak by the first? 0.95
